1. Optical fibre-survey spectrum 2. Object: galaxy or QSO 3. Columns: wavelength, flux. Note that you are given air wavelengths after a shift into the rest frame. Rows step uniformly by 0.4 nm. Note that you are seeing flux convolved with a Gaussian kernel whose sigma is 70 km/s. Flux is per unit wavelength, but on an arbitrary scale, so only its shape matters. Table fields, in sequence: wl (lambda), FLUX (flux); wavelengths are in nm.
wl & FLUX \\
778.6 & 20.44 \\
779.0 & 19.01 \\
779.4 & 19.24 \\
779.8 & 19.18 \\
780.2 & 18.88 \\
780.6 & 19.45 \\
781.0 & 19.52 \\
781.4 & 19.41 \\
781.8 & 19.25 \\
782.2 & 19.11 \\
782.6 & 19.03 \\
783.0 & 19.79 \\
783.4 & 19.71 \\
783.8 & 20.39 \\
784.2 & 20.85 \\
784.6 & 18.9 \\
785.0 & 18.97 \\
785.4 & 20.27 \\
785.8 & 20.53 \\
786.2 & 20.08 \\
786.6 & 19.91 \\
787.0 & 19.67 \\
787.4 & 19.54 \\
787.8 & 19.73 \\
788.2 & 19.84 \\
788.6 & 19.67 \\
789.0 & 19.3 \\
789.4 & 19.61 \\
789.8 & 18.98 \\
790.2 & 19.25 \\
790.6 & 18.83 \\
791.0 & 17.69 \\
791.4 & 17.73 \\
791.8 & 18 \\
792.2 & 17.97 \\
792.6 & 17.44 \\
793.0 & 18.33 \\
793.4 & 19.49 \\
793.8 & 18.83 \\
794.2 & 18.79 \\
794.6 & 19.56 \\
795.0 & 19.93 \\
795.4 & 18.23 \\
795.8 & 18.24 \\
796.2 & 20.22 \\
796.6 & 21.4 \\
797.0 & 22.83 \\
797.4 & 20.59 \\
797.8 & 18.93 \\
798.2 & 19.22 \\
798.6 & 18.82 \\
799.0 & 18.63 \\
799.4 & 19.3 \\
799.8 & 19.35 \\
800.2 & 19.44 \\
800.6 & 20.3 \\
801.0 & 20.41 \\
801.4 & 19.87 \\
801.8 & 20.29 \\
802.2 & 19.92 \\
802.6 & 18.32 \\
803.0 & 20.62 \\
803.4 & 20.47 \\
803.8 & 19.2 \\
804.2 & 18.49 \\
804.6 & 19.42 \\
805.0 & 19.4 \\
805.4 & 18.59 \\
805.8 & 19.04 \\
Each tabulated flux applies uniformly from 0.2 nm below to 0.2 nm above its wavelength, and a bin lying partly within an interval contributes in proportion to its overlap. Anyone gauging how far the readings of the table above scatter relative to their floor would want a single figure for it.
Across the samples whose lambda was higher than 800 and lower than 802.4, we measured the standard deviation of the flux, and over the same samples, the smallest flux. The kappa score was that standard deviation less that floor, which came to -19.1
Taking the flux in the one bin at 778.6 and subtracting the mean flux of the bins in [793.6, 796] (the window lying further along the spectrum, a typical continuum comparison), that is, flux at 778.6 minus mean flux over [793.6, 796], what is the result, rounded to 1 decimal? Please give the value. 1.5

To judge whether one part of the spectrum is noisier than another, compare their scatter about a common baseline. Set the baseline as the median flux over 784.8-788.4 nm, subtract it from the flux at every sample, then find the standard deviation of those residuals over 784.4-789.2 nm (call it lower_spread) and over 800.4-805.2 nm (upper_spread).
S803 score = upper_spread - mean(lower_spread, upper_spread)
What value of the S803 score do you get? 0.14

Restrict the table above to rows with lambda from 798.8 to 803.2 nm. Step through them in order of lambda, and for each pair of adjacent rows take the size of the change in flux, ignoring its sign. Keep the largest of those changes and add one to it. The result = 3.3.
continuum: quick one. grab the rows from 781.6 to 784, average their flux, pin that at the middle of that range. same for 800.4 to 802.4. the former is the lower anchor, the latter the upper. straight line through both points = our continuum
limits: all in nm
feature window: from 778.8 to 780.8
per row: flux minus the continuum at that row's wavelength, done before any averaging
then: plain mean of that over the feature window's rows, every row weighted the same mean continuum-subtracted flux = -0.3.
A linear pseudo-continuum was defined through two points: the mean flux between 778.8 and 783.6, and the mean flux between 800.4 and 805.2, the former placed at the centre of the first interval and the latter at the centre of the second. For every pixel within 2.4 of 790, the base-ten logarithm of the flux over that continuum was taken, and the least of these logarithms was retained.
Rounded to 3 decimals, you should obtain -0.042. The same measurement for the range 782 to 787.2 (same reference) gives -0.011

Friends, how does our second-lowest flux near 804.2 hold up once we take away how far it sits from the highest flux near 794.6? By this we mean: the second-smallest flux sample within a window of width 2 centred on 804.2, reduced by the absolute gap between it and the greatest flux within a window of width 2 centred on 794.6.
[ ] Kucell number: 18.5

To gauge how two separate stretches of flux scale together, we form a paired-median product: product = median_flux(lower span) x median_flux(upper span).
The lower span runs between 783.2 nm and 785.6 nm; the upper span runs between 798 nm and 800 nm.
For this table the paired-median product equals 384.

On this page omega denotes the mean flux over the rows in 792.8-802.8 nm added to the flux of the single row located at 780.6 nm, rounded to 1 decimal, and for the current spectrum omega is 39.0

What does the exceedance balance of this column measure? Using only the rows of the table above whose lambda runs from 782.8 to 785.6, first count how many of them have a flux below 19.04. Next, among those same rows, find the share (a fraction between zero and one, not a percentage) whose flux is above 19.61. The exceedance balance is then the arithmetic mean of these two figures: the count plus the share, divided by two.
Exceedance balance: 1.4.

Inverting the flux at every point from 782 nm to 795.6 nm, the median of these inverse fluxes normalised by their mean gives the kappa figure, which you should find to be 0.99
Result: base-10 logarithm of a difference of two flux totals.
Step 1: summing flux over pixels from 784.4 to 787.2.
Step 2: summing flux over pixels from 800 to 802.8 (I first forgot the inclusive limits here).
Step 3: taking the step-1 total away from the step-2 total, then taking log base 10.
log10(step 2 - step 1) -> -0.7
